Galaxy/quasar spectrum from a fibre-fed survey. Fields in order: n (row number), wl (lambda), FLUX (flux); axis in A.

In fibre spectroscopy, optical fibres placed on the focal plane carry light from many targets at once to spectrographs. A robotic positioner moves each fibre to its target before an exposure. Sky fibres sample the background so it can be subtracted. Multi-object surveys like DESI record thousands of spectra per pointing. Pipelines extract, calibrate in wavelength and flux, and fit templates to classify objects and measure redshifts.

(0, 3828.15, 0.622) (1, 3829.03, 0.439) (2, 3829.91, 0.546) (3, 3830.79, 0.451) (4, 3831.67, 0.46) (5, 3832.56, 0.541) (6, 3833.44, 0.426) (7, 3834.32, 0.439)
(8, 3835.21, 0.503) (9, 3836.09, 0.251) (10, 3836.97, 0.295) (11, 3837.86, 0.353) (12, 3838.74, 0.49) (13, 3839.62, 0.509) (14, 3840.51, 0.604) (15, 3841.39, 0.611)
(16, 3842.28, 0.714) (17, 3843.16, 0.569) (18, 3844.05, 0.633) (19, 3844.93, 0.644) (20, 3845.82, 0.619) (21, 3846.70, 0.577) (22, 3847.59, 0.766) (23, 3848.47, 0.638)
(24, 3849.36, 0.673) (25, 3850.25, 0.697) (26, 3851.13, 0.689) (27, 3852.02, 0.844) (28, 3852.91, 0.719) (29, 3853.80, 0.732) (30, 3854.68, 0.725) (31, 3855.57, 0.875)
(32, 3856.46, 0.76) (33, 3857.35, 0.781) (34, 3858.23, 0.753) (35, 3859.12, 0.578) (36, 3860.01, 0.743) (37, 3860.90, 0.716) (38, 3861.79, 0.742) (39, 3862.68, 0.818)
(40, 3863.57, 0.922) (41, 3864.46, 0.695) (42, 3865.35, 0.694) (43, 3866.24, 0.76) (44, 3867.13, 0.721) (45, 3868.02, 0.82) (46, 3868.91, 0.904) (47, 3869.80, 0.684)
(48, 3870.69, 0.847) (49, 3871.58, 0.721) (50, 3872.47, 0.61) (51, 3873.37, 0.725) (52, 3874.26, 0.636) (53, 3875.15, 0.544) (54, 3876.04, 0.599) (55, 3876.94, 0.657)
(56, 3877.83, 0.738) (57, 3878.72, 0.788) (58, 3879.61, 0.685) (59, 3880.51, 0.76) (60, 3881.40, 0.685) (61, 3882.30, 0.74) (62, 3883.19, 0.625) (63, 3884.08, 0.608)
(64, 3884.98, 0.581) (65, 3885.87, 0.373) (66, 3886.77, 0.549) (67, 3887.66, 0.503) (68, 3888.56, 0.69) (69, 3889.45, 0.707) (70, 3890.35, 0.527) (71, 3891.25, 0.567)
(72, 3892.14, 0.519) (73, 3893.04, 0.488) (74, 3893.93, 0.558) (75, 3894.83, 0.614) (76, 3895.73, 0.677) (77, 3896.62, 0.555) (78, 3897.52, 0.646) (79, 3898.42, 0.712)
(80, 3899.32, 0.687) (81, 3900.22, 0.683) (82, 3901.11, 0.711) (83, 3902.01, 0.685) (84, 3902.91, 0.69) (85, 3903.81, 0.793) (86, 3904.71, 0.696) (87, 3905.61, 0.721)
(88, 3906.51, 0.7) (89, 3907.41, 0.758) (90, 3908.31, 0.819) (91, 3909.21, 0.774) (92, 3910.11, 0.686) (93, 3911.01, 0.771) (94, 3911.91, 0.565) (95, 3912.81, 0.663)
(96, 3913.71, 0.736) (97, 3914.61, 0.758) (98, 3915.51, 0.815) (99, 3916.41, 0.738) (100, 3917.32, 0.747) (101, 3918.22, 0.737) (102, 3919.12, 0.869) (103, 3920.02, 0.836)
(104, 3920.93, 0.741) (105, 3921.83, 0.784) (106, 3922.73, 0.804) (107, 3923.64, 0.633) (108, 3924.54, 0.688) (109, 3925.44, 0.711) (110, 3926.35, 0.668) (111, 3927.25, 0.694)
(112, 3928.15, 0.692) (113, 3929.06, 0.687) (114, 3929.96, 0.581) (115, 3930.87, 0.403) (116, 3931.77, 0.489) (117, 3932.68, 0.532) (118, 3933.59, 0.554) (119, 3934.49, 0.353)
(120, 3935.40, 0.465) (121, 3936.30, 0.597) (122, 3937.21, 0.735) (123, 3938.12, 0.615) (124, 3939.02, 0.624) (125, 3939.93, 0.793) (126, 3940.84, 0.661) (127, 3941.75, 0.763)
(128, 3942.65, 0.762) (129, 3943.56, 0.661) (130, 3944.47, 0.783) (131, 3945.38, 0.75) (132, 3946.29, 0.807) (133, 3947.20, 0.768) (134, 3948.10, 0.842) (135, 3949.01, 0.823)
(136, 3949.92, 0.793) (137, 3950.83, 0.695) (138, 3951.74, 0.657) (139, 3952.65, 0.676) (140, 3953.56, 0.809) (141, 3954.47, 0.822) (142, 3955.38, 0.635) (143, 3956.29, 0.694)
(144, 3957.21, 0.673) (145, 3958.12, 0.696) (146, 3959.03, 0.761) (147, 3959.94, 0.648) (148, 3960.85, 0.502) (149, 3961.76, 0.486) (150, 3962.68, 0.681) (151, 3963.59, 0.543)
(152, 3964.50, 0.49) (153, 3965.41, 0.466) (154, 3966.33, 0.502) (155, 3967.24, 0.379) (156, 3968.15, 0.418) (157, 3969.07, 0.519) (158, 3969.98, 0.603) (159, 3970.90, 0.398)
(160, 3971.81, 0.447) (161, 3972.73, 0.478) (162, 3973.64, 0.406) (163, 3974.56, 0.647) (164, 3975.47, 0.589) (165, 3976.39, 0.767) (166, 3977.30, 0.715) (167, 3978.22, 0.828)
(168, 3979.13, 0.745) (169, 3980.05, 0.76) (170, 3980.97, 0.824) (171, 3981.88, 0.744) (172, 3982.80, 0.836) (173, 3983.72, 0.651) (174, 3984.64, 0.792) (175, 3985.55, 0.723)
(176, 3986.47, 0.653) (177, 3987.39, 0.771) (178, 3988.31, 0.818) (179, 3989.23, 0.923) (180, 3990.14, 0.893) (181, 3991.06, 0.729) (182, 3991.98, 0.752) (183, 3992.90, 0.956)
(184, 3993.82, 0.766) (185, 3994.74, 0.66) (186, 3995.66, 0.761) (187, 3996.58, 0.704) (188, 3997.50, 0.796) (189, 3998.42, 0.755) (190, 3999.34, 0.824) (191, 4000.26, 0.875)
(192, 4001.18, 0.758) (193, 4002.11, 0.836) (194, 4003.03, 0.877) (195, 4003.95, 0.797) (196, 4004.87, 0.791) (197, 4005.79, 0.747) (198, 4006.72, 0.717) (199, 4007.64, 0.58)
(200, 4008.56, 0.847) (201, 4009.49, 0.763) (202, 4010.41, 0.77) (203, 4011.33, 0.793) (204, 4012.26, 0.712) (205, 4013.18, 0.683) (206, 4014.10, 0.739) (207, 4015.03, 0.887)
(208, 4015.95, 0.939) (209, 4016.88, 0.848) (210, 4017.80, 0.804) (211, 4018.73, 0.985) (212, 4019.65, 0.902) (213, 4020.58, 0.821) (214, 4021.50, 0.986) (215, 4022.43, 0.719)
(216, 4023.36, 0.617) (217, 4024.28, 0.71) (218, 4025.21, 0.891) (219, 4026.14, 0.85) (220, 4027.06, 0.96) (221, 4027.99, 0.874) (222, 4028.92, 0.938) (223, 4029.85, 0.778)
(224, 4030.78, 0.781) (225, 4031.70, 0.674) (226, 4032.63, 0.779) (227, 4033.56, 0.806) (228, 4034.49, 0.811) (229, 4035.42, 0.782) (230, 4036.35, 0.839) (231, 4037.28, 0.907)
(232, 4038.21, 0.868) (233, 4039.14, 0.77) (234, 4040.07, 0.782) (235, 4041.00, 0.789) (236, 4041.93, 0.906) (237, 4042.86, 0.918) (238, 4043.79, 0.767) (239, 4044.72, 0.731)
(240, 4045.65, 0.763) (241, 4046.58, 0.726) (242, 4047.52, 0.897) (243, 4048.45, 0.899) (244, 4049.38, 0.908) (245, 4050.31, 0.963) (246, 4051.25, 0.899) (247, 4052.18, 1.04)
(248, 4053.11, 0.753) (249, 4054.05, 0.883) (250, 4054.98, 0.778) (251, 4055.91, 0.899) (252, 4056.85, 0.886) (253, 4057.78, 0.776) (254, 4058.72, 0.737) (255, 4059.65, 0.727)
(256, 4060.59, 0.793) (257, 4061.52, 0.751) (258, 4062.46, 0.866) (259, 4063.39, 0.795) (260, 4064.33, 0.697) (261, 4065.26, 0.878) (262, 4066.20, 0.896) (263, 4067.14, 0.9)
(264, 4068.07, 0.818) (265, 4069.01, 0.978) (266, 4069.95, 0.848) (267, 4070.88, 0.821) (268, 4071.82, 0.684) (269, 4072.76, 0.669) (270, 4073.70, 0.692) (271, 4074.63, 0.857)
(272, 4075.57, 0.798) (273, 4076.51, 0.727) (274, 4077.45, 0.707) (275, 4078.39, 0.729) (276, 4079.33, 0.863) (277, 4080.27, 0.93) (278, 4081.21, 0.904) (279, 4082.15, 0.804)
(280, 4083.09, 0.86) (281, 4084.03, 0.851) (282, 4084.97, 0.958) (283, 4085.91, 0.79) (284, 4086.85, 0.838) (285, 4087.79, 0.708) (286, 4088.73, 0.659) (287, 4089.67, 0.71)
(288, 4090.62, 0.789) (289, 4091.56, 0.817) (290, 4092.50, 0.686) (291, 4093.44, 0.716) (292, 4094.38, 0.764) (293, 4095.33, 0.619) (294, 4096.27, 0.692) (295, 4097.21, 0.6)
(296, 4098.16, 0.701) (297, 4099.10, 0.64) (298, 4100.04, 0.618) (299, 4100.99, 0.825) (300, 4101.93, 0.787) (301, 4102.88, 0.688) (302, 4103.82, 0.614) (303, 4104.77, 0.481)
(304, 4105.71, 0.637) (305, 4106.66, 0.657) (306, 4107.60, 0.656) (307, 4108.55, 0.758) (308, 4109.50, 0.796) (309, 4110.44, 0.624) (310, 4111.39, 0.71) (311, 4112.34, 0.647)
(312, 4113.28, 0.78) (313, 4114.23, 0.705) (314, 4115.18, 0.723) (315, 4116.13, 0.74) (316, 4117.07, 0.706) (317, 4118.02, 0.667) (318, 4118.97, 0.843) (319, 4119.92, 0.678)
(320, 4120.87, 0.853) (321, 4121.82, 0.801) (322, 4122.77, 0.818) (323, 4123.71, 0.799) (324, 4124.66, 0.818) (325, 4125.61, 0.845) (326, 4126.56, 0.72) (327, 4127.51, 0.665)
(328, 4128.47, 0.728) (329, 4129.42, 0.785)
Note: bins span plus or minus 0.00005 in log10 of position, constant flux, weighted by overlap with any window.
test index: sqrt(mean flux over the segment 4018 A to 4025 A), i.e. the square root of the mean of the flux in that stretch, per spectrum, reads 0.906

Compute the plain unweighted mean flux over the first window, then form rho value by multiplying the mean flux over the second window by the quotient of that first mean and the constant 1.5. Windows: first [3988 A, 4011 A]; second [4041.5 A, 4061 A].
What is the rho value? 0.441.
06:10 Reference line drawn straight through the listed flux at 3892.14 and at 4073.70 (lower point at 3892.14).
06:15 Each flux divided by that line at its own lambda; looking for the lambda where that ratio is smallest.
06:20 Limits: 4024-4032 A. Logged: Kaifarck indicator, 4031.70 A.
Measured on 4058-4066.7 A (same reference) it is 4064.33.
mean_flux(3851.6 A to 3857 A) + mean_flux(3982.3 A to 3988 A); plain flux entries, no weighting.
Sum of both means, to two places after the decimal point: 1.51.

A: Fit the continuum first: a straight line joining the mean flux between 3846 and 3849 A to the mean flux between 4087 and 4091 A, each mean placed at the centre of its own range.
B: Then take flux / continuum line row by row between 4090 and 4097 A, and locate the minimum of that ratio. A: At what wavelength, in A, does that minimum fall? 4095.33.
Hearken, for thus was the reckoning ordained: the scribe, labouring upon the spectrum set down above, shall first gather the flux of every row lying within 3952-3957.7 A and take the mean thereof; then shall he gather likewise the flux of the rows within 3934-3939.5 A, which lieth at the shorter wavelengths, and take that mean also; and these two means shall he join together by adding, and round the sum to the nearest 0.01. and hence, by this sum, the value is 1.28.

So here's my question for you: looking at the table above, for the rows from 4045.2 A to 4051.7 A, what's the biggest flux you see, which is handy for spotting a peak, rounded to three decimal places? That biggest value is 0.963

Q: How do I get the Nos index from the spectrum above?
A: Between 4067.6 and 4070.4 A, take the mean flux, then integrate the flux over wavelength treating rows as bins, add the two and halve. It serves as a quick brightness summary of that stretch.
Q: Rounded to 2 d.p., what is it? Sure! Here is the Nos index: 1.68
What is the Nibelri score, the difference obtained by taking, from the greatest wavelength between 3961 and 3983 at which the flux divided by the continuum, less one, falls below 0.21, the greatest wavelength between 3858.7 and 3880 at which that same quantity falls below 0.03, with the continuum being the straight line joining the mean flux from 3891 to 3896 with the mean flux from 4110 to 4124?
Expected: 106.7 A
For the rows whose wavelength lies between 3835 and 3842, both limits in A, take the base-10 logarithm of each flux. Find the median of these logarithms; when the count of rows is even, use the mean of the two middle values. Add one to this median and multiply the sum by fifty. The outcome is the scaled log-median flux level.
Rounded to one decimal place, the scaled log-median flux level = 34.8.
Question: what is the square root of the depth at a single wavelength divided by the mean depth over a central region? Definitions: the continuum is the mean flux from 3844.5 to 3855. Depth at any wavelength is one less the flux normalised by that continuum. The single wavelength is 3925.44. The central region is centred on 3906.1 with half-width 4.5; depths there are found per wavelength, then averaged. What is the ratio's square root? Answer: 0.7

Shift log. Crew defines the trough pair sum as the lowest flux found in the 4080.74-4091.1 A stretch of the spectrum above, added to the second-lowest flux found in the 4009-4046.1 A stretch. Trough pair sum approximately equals 1.33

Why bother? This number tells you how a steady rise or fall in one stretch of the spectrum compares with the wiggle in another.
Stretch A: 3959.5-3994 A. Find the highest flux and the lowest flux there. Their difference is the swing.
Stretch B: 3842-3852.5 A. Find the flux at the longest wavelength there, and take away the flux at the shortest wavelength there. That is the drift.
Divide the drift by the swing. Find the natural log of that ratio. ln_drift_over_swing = -1.5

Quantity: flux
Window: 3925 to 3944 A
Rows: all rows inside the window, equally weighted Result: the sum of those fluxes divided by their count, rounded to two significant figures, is 0.62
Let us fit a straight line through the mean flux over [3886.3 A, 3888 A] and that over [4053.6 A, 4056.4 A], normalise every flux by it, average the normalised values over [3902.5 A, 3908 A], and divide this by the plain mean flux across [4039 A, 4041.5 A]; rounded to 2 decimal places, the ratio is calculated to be 1.66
